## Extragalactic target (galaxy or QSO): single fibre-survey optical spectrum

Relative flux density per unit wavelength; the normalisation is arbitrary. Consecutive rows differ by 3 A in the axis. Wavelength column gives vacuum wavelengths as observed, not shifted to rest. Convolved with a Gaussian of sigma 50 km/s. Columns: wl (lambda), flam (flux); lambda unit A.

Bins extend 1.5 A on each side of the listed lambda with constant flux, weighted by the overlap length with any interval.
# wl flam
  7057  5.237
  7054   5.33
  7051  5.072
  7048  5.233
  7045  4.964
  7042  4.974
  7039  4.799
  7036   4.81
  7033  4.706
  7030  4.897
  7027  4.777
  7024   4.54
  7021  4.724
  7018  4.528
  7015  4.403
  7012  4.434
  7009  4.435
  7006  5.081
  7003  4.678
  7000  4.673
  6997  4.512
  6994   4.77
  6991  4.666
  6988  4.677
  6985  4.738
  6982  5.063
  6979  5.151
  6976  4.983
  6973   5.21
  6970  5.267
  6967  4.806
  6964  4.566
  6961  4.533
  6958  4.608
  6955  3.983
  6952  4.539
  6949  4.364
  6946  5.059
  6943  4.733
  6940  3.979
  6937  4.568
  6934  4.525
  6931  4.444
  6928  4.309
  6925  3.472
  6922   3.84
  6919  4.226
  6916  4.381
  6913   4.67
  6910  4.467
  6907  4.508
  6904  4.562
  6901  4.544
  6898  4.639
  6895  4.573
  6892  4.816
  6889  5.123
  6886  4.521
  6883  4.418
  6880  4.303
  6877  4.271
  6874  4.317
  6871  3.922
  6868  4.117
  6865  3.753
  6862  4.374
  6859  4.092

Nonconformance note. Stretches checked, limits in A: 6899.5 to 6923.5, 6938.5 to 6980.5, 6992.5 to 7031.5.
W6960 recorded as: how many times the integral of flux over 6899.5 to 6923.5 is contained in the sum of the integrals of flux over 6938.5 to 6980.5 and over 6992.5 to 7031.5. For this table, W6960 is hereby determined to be 3.59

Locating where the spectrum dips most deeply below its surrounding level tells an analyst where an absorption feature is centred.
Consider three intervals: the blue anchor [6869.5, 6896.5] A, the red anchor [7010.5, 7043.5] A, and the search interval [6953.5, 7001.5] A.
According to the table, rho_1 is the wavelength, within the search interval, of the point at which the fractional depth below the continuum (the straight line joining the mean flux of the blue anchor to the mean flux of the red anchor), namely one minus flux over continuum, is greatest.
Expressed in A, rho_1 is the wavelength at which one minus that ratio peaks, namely 6955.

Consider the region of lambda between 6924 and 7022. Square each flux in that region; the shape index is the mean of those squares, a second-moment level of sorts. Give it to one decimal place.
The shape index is 21.5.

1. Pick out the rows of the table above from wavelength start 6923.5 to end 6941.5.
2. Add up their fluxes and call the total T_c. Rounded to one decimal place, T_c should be 25.3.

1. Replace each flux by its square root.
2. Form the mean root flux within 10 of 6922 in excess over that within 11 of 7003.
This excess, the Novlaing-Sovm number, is -0.11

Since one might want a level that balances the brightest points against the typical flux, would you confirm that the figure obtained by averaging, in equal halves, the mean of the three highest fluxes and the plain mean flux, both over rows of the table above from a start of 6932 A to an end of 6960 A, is 4.64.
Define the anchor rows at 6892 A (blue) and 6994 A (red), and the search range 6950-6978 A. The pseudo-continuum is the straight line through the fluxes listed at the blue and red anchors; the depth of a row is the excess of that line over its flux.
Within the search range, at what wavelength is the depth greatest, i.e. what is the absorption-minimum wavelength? 6955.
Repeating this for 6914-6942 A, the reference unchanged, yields 6925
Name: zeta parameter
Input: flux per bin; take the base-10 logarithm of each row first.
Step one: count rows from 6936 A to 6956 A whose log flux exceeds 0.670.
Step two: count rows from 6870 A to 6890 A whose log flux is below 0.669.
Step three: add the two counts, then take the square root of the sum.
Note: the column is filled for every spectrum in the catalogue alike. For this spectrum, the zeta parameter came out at 2.8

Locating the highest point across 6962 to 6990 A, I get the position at 6970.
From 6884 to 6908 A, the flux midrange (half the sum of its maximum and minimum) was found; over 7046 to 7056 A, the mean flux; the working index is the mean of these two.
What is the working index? 5.0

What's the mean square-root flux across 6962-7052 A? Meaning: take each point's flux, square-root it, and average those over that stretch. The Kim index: 2.19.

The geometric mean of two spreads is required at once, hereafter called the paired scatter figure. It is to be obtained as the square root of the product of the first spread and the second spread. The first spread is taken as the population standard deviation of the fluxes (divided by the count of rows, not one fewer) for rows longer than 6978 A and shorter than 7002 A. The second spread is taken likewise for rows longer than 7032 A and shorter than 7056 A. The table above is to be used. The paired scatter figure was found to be 0.20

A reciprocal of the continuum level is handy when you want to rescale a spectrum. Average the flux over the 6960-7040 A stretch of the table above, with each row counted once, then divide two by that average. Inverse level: 0.420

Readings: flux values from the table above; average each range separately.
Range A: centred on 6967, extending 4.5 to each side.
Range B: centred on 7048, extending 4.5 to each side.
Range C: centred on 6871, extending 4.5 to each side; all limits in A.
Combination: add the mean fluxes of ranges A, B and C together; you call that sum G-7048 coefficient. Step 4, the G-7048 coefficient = 14.1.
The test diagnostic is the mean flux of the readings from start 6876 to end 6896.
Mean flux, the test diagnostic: 4.58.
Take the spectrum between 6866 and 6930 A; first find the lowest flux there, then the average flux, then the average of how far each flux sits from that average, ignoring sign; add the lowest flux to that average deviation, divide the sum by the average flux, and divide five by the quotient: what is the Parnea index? 5.88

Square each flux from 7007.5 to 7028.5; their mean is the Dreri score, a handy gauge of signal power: 21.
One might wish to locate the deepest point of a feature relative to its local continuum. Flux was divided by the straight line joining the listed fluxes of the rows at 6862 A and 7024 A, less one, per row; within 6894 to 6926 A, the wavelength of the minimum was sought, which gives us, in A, 6925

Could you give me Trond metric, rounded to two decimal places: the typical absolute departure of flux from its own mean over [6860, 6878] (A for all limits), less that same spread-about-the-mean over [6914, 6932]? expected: -0.11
